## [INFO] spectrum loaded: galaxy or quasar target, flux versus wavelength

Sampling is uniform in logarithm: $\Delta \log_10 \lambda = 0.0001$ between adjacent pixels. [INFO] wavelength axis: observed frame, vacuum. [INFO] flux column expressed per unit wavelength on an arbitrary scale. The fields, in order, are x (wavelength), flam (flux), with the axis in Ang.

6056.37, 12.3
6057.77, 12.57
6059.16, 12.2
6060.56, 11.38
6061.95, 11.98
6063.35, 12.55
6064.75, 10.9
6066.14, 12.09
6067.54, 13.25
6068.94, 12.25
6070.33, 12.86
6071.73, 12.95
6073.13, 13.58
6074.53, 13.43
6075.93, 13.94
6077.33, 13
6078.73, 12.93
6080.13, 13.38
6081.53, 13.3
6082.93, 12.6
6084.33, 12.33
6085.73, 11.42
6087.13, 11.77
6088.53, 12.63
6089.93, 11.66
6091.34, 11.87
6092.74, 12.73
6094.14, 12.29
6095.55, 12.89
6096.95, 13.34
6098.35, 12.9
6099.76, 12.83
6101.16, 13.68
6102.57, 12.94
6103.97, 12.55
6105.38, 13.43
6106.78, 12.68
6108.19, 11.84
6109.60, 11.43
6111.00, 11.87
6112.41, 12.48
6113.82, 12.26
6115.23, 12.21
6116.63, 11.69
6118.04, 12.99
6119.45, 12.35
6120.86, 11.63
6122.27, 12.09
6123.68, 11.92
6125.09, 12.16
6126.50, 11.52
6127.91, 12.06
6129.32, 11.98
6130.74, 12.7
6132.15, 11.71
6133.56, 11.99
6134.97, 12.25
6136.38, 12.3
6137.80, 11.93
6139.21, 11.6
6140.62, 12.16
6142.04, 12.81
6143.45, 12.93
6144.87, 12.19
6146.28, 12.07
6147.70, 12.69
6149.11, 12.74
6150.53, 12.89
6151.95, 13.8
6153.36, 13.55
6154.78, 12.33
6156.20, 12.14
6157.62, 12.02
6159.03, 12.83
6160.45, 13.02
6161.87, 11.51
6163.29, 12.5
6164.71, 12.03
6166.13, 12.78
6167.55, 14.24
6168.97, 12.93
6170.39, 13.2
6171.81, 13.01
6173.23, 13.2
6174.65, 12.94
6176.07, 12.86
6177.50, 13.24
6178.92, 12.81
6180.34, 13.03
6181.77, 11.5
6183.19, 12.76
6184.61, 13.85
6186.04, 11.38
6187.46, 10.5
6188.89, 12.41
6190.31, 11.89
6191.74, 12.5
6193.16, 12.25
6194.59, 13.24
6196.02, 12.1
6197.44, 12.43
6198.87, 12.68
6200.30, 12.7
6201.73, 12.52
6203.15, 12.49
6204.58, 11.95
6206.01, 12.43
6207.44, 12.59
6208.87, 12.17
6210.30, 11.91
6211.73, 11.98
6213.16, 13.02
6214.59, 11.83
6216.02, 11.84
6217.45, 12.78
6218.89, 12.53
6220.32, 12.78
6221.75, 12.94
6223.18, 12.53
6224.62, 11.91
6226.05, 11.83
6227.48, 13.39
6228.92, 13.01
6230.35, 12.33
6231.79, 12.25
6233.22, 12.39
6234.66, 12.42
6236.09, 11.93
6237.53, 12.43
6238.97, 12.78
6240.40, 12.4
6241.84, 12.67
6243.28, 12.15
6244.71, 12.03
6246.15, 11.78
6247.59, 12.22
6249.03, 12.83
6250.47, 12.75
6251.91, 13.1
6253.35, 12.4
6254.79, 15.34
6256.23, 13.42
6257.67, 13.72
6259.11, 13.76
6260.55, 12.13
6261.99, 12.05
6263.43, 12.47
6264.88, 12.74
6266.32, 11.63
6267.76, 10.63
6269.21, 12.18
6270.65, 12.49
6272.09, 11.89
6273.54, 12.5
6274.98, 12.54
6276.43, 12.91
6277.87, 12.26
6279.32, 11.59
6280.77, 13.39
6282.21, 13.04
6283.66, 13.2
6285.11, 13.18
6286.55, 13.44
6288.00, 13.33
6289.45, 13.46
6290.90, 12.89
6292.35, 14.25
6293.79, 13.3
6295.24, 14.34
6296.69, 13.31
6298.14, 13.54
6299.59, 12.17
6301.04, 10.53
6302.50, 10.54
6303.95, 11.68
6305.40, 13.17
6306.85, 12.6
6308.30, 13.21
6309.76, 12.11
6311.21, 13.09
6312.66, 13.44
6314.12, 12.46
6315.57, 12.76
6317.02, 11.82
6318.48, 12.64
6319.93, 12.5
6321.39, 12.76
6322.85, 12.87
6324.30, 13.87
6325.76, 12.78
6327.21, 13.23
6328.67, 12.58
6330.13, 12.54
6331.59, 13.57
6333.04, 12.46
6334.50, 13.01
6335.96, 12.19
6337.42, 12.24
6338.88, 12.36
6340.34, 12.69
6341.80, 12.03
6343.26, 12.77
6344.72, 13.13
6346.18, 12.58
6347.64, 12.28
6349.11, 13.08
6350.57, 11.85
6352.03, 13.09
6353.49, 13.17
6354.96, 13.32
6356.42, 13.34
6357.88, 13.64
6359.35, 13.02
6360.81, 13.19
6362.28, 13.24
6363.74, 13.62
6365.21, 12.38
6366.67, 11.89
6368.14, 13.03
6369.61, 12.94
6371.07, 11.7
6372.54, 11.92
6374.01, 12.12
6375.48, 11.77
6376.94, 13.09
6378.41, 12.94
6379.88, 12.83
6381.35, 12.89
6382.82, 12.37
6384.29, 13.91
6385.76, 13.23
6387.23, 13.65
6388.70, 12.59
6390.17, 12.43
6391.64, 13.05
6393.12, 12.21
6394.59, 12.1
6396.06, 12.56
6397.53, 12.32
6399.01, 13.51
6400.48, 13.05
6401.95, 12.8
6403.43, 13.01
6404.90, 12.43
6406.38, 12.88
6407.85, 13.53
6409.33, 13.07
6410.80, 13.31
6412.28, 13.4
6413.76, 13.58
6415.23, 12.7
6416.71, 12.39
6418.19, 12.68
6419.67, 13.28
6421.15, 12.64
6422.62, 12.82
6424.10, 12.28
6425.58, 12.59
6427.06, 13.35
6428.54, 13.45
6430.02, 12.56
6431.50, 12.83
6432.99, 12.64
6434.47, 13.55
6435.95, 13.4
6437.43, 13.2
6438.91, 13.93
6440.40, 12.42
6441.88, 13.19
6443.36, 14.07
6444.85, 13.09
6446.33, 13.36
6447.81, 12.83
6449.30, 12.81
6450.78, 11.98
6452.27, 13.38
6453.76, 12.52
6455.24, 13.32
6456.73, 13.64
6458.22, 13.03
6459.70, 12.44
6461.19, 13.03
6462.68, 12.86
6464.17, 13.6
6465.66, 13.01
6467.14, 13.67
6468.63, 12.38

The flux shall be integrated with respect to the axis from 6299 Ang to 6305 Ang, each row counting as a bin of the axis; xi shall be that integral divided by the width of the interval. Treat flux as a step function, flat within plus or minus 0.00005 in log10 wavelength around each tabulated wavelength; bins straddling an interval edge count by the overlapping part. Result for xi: 11.3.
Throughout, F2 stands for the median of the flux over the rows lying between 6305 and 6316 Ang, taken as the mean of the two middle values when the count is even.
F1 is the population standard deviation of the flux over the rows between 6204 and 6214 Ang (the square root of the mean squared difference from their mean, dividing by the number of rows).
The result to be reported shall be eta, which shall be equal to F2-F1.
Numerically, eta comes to 12.5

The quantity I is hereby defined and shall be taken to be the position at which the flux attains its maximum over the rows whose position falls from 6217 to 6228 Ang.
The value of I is 6227.48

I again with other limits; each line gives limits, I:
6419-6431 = 6428.54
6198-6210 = 6200.30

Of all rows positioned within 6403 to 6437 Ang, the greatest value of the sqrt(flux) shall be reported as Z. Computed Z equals 3.69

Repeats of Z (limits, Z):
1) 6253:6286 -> 3.92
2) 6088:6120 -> 3.70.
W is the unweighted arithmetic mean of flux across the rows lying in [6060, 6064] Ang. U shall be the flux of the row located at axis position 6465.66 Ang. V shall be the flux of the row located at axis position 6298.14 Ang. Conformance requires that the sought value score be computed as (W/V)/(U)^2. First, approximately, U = 13.01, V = 13.54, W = 12.0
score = 0.0052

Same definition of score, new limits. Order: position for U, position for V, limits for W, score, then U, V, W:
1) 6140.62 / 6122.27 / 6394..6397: 0.0069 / 12.16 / 12.09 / 12.3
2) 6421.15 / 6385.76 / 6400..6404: 0.0061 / 12.64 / 13.23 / 13.0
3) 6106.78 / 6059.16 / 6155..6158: 0.0062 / 12.68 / 12.2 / 12.1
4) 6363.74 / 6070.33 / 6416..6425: 0.0053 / 13.62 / 12.86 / 12.7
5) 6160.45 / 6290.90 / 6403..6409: 0.0059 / 13.02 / 12.89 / 13.0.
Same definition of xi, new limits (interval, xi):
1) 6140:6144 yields 12.6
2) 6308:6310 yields 12.6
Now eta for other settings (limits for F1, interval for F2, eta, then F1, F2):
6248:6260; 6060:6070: 11.2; 0.85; 12.1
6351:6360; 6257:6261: 13.5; 0.20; 13.7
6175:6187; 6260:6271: 11.4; 0.79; 12.2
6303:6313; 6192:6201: 12.0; 0.60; 12.6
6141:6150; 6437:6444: 12.9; 0.32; 13.2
